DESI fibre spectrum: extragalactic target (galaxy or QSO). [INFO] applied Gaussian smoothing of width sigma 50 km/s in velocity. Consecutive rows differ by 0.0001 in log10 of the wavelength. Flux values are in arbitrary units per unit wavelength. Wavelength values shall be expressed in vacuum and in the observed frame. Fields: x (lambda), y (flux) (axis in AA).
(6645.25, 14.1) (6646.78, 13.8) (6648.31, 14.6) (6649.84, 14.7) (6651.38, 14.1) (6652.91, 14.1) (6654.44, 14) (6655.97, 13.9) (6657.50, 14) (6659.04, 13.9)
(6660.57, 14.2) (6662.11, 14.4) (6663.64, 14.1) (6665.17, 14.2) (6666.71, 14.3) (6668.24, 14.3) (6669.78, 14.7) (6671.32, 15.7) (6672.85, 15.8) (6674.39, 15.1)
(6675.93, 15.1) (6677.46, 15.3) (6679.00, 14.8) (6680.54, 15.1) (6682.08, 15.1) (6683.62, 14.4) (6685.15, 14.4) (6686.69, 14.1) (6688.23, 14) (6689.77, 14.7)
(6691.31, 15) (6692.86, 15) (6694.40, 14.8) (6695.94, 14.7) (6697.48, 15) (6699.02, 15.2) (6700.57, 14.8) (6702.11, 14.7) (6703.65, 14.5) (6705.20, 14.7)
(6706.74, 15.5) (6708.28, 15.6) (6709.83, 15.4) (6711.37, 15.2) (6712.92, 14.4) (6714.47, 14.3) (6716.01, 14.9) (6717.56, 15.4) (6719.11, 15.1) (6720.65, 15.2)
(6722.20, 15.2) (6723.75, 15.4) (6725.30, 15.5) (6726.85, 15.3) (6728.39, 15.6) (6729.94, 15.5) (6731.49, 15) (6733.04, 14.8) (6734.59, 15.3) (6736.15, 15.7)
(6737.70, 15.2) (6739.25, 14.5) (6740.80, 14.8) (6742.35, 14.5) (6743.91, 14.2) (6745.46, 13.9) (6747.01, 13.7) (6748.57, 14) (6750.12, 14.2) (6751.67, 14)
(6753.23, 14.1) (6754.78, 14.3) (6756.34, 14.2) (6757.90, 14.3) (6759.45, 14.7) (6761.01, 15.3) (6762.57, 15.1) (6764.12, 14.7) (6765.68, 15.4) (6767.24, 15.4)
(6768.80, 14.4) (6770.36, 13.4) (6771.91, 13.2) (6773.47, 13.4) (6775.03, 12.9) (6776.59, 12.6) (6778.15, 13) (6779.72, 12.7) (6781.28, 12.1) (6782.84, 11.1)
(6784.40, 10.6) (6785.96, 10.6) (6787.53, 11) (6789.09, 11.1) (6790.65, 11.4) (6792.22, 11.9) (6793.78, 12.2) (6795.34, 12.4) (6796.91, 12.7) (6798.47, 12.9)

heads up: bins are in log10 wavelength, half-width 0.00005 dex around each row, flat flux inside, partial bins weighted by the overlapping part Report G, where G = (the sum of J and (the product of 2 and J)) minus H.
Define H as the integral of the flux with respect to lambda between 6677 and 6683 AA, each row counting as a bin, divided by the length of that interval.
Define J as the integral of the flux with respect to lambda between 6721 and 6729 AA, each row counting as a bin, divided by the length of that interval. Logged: 31.1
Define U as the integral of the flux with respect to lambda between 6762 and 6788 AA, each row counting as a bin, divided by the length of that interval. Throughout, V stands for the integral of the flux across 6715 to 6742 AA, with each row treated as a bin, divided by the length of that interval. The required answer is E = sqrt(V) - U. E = -9.1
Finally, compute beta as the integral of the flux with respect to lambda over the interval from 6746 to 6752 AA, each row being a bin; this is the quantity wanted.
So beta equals 84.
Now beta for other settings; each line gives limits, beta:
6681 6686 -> 73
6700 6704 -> 59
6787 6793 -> 68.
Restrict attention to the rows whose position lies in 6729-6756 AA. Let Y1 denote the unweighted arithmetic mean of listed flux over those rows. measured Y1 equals 14.6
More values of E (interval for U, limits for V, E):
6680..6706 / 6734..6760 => -10.9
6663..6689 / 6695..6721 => -10.9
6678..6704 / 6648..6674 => -10.9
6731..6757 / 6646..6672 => -10.7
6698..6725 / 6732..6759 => -11.2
